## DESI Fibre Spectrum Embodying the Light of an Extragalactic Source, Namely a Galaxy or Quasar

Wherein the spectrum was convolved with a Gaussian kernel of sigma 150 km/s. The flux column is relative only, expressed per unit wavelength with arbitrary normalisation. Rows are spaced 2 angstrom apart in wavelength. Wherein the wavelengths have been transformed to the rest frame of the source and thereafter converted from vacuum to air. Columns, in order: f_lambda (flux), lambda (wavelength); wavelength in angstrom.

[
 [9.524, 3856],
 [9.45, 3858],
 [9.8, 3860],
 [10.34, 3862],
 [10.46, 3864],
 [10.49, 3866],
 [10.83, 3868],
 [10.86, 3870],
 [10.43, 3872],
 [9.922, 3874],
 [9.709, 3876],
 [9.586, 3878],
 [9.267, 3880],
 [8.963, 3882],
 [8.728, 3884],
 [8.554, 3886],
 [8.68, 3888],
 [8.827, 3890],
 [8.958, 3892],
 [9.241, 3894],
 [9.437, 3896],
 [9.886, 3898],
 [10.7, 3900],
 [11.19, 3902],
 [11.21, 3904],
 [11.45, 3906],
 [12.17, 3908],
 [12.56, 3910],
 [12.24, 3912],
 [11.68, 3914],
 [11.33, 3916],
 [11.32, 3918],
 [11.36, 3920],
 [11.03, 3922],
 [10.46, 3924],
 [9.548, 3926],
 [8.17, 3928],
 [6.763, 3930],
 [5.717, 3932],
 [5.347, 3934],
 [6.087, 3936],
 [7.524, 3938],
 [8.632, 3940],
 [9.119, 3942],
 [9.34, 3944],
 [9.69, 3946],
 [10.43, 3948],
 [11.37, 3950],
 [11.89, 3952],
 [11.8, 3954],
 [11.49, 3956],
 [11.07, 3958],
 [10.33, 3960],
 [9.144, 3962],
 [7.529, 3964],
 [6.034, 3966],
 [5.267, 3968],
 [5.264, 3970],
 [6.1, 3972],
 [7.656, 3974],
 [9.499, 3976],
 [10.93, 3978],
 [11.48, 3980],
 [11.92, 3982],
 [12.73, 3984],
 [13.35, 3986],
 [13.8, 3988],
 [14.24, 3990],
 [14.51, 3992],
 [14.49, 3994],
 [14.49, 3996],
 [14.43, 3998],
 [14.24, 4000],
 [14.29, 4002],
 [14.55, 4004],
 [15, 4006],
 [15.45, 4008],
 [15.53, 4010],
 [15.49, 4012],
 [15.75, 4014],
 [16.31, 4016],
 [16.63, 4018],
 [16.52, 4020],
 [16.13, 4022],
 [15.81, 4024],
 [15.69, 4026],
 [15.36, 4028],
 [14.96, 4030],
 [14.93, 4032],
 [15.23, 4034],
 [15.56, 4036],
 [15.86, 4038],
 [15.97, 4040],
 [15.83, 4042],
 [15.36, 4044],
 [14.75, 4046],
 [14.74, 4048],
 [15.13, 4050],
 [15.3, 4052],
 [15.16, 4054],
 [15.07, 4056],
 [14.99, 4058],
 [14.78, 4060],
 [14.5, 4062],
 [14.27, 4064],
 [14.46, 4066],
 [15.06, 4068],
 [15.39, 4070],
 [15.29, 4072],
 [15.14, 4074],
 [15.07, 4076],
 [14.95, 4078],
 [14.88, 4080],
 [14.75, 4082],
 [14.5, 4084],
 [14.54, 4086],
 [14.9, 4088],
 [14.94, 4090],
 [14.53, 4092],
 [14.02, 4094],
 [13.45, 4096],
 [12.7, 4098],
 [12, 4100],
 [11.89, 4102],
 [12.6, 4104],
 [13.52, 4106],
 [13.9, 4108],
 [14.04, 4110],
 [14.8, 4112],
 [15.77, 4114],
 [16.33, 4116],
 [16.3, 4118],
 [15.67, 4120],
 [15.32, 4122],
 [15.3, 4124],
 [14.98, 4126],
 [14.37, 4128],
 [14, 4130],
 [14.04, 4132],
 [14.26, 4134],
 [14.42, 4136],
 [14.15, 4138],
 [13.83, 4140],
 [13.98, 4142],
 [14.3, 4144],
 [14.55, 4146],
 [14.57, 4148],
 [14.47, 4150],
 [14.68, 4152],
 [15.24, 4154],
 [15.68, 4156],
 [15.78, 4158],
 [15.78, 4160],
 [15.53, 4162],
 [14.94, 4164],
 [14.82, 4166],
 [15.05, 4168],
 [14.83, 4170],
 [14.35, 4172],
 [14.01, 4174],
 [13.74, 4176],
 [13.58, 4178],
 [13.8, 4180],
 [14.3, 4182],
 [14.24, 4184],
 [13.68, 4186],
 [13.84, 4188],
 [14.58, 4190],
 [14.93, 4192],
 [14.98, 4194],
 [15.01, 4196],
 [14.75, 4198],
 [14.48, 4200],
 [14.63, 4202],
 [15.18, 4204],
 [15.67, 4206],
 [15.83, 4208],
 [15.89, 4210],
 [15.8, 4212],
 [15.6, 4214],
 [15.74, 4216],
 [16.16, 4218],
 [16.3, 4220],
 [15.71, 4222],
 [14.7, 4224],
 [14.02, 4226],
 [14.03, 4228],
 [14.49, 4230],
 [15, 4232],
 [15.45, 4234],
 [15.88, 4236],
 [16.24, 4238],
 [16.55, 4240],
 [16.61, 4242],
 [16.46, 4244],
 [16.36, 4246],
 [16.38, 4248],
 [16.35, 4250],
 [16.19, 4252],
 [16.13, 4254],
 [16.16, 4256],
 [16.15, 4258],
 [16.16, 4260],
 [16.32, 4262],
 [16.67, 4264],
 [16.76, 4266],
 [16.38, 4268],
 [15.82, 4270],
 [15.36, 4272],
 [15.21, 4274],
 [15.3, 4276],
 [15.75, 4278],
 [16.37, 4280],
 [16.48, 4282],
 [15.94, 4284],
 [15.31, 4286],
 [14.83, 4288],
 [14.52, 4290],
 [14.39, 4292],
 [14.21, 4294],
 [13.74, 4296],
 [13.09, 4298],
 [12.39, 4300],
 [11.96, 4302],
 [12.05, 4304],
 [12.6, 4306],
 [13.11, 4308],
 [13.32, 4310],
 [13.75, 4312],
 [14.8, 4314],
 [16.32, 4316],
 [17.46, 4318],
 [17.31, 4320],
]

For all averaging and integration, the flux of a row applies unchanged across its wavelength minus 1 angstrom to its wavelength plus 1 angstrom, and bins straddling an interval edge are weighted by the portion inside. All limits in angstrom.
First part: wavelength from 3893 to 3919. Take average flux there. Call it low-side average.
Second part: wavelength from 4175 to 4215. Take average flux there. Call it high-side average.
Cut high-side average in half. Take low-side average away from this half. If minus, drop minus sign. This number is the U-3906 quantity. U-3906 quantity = 4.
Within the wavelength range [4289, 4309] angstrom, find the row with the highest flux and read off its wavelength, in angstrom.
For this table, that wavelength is 4290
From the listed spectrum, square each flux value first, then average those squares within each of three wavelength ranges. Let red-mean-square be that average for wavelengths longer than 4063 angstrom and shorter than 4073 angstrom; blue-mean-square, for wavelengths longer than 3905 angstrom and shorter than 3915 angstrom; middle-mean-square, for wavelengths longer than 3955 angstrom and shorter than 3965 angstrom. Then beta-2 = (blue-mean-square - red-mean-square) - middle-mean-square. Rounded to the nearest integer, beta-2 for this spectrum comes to -178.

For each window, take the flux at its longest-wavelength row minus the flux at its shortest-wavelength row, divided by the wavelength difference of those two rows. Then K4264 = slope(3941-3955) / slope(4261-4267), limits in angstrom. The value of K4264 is 2.0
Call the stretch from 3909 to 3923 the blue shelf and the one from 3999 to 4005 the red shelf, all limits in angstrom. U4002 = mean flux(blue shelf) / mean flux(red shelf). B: 0.81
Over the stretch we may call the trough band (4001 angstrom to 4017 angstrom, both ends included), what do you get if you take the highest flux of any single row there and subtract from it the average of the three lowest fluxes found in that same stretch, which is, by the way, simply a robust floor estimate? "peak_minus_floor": 1.7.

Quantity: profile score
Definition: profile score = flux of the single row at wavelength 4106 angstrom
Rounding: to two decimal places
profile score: 13.52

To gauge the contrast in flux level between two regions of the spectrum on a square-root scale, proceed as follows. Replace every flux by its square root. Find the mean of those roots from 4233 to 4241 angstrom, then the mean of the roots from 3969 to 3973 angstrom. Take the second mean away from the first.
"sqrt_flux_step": 1.6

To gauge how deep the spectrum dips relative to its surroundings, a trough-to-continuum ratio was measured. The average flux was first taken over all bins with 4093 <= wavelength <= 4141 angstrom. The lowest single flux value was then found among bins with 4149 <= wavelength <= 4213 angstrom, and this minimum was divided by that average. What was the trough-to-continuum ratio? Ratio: 1.0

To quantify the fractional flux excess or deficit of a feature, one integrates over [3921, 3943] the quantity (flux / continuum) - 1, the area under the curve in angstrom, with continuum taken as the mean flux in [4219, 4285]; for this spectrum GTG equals -11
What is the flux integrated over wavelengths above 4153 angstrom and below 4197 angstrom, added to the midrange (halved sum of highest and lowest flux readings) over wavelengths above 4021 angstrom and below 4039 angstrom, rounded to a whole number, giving 661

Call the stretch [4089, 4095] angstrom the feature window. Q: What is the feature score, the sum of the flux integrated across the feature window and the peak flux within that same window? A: 102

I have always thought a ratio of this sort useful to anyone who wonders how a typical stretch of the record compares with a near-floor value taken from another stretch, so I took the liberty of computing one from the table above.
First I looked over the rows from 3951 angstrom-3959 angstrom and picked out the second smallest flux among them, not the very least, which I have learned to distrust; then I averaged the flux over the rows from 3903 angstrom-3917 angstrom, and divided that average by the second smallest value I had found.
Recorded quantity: 1.03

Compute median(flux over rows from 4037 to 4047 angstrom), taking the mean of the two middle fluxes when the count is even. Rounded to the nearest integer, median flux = 16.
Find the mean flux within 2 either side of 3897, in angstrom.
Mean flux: 10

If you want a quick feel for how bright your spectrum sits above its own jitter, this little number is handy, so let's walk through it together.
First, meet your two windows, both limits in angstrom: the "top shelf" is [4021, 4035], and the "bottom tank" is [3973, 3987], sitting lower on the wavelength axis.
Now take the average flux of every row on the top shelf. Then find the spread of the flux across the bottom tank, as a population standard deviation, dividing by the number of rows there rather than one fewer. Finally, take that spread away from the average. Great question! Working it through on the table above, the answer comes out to 13.6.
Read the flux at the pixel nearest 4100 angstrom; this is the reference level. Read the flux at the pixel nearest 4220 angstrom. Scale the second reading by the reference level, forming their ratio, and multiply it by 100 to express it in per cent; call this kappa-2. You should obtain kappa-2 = 136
